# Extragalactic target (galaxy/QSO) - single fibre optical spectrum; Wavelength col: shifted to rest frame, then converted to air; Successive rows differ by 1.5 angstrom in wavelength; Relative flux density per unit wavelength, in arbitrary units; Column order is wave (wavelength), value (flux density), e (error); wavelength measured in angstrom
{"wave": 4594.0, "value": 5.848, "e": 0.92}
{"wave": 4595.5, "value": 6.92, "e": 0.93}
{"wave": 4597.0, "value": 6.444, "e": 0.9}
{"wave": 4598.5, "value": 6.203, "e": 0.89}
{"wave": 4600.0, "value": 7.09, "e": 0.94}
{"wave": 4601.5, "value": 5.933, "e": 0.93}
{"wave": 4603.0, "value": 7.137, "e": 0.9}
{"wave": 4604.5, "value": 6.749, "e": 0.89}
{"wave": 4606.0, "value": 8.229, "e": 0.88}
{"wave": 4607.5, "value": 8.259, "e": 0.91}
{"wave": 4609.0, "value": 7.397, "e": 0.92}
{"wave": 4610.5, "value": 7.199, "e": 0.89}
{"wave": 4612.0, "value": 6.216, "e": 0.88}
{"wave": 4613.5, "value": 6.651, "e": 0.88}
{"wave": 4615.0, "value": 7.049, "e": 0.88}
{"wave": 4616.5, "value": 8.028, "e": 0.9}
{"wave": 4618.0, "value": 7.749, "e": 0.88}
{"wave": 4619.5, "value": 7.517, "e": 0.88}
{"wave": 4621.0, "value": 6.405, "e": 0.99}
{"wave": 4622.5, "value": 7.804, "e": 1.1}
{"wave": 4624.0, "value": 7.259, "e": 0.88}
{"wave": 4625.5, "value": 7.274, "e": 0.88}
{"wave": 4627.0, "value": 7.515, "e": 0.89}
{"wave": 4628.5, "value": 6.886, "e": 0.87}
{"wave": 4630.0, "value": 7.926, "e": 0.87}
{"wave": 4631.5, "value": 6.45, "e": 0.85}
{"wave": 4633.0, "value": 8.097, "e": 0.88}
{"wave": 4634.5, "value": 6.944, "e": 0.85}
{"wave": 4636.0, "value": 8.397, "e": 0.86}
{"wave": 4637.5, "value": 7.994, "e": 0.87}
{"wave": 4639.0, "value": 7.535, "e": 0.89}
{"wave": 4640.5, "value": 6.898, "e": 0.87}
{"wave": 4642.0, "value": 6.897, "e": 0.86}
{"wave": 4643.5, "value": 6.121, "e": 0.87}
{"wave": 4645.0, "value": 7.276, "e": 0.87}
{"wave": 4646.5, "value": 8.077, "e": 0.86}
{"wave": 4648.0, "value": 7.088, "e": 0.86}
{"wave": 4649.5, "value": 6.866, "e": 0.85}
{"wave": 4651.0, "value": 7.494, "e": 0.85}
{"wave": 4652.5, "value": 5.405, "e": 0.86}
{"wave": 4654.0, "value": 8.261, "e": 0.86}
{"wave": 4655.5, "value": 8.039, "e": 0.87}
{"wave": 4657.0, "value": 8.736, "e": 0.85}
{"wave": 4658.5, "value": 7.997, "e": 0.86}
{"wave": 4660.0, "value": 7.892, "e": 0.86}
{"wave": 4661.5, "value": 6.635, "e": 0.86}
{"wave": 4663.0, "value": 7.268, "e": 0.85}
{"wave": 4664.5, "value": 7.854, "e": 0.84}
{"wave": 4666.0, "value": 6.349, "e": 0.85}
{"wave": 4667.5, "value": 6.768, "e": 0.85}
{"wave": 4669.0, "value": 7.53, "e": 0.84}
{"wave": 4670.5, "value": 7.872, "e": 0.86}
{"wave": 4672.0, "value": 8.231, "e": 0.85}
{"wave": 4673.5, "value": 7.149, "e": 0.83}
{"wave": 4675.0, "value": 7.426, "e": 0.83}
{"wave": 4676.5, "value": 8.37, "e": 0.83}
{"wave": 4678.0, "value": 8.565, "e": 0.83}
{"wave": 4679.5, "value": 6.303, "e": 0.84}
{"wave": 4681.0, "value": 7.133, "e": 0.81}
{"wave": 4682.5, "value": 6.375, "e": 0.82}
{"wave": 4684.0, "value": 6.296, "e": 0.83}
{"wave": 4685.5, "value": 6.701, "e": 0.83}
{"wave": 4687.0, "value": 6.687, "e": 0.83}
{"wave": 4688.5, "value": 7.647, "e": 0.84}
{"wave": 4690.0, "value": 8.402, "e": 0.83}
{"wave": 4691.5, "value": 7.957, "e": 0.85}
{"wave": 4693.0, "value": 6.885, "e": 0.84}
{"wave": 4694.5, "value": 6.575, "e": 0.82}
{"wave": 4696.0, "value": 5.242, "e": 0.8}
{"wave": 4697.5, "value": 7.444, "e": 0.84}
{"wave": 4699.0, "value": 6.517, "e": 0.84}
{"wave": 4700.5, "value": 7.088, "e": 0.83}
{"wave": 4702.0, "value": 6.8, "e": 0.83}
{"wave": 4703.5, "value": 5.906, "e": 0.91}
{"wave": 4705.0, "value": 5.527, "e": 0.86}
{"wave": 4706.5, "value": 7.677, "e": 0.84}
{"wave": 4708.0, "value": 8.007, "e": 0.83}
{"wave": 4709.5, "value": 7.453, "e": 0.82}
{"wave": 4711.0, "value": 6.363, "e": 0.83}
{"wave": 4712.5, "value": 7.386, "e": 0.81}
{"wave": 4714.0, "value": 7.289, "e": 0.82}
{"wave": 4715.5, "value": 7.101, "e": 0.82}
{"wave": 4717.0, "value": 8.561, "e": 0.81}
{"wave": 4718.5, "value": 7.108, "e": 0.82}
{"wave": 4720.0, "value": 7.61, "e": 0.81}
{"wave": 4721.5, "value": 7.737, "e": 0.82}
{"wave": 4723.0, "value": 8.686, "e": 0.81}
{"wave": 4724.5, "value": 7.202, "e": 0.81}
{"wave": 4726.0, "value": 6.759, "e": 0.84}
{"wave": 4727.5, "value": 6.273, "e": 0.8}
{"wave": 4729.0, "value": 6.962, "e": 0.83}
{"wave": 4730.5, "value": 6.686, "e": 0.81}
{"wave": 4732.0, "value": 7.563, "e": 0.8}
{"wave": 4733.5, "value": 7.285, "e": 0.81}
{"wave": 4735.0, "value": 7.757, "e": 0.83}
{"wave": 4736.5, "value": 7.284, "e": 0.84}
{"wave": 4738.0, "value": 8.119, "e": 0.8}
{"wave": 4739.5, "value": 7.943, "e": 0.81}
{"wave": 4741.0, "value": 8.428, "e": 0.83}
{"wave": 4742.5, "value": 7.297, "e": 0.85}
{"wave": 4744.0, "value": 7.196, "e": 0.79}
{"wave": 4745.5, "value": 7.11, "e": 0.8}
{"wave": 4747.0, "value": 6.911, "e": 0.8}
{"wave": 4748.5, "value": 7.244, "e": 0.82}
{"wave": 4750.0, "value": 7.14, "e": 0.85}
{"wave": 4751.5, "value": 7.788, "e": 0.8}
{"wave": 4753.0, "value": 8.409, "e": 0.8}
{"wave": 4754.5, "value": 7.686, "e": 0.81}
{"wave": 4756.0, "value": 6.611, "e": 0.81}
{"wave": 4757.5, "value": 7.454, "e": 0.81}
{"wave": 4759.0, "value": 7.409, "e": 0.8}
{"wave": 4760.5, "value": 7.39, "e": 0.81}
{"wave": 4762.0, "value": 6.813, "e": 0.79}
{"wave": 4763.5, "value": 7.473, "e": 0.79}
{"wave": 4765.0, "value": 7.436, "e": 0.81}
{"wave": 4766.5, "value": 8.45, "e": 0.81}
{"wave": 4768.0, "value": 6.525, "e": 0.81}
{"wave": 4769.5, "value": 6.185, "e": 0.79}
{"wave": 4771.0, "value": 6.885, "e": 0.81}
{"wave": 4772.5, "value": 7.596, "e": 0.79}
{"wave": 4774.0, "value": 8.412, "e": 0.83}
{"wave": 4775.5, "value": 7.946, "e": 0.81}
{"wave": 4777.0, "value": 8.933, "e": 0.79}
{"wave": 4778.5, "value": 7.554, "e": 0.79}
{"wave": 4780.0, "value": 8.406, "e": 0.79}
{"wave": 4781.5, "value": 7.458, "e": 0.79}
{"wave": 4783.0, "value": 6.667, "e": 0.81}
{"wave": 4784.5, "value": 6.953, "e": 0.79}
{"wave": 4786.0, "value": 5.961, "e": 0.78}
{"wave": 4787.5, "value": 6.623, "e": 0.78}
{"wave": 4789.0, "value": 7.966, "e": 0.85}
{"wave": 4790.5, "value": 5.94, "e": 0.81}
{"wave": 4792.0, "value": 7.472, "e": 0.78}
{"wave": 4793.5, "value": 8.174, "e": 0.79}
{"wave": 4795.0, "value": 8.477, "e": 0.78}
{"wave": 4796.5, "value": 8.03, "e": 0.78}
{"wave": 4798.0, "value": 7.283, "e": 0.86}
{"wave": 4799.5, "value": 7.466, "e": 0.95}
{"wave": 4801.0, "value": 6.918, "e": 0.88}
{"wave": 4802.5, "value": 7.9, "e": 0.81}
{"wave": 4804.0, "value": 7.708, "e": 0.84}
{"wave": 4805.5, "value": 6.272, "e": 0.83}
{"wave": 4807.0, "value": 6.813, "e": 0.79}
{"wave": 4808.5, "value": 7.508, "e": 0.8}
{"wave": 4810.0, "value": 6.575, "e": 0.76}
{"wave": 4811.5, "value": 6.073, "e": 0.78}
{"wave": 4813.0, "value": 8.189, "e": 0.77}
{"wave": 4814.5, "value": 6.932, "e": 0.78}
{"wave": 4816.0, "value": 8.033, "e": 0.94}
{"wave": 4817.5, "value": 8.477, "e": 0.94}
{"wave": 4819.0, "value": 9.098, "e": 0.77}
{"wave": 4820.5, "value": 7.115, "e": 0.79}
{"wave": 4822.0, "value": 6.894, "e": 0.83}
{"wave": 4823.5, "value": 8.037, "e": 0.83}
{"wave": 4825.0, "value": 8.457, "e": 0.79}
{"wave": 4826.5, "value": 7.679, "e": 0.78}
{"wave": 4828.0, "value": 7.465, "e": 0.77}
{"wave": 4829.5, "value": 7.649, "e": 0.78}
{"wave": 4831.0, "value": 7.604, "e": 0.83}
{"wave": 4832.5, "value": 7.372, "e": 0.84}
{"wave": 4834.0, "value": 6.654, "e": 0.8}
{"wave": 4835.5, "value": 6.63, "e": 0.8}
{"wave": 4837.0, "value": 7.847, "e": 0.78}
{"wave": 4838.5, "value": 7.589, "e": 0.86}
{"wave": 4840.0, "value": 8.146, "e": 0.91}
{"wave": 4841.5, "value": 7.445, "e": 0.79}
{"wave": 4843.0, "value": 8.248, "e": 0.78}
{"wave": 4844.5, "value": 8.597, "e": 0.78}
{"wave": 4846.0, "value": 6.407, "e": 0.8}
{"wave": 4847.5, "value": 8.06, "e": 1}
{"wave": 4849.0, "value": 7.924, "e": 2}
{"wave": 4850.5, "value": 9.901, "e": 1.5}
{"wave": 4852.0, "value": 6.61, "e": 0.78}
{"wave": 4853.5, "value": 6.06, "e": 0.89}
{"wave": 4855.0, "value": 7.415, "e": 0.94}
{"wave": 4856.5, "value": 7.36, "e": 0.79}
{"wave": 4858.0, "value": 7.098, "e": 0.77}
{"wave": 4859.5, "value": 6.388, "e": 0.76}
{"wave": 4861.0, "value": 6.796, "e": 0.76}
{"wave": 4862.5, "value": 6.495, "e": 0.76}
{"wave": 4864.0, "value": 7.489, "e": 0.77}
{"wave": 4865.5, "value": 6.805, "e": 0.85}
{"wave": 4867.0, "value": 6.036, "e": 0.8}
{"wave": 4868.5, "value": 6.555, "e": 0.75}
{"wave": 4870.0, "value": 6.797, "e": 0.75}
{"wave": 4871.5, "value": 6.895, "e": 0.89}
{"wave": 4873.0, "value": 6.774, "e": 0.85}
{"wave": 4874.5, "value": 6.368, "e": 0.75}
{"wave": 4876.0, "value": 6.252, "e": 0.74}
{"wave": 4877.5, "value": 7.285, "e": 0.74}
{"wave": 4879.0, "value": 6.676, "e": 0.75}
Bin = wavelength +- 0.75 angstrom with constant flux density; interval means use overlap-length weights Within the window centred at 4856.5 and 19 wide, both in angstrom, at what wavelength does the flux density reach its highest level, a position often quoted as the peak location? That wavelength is 4850.5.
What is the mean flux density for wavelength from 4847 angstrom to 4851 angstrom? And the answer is 8.6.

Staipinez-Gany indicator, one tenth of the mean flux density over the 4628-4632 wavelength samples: 0.71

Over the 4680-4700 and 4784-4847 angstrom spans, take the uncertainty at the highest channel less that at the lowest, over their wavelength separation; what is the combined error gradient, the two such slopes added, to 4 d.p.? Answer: 0.0018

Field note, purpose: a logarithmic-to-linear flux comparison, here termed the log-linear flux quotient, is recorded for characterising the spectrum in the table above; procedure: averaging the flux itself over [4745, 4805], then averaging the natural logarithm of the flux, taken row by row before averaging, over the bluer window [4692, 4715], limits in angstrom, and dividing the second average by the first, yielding 0.258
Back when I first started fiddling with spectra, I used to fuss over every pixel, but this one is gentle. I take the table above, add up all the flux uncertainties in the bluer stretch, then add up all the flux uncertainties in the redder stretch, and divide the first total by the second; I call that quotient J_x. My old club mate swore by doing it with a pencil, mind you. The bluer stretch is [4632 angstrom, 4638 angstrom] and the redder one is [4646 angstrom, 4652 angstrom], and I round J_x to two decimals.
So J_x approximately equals 1.01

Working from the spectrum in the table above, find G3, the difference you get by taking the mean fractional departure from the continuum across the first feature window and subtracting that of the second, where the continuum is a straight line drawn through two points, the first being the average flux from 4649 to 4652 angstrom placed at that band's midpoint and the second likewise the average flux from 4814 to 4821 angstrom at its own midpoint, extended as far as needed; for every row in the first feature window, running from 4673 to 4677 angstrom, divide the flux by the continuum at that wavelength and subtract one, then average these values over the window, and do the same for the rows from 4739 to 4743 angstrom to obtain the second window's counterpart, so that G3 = 0.01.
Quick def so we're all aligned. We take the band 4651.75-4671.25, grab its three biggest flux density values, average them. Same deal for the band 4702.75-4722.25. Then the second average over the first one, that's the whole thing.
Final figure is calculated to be 0.97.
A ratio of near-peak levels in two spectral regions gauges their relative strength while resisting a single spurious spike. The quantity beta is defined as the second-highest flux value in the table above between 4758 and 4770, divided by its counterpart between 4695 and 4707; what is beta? 1.00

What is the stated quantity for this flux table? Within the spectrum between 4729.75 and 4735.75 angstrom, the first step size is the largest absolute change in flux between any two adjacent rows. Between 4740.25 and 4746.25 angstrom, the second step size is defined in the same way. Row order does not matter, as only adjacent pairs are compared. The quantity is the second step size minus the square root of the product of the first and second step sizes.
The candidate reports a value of 0.1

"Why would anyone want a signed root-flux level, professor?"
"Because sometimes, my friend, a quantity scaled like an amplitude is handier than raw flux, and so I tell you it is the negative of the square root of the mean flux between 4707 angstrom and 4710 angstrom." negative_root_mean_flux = -2.78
